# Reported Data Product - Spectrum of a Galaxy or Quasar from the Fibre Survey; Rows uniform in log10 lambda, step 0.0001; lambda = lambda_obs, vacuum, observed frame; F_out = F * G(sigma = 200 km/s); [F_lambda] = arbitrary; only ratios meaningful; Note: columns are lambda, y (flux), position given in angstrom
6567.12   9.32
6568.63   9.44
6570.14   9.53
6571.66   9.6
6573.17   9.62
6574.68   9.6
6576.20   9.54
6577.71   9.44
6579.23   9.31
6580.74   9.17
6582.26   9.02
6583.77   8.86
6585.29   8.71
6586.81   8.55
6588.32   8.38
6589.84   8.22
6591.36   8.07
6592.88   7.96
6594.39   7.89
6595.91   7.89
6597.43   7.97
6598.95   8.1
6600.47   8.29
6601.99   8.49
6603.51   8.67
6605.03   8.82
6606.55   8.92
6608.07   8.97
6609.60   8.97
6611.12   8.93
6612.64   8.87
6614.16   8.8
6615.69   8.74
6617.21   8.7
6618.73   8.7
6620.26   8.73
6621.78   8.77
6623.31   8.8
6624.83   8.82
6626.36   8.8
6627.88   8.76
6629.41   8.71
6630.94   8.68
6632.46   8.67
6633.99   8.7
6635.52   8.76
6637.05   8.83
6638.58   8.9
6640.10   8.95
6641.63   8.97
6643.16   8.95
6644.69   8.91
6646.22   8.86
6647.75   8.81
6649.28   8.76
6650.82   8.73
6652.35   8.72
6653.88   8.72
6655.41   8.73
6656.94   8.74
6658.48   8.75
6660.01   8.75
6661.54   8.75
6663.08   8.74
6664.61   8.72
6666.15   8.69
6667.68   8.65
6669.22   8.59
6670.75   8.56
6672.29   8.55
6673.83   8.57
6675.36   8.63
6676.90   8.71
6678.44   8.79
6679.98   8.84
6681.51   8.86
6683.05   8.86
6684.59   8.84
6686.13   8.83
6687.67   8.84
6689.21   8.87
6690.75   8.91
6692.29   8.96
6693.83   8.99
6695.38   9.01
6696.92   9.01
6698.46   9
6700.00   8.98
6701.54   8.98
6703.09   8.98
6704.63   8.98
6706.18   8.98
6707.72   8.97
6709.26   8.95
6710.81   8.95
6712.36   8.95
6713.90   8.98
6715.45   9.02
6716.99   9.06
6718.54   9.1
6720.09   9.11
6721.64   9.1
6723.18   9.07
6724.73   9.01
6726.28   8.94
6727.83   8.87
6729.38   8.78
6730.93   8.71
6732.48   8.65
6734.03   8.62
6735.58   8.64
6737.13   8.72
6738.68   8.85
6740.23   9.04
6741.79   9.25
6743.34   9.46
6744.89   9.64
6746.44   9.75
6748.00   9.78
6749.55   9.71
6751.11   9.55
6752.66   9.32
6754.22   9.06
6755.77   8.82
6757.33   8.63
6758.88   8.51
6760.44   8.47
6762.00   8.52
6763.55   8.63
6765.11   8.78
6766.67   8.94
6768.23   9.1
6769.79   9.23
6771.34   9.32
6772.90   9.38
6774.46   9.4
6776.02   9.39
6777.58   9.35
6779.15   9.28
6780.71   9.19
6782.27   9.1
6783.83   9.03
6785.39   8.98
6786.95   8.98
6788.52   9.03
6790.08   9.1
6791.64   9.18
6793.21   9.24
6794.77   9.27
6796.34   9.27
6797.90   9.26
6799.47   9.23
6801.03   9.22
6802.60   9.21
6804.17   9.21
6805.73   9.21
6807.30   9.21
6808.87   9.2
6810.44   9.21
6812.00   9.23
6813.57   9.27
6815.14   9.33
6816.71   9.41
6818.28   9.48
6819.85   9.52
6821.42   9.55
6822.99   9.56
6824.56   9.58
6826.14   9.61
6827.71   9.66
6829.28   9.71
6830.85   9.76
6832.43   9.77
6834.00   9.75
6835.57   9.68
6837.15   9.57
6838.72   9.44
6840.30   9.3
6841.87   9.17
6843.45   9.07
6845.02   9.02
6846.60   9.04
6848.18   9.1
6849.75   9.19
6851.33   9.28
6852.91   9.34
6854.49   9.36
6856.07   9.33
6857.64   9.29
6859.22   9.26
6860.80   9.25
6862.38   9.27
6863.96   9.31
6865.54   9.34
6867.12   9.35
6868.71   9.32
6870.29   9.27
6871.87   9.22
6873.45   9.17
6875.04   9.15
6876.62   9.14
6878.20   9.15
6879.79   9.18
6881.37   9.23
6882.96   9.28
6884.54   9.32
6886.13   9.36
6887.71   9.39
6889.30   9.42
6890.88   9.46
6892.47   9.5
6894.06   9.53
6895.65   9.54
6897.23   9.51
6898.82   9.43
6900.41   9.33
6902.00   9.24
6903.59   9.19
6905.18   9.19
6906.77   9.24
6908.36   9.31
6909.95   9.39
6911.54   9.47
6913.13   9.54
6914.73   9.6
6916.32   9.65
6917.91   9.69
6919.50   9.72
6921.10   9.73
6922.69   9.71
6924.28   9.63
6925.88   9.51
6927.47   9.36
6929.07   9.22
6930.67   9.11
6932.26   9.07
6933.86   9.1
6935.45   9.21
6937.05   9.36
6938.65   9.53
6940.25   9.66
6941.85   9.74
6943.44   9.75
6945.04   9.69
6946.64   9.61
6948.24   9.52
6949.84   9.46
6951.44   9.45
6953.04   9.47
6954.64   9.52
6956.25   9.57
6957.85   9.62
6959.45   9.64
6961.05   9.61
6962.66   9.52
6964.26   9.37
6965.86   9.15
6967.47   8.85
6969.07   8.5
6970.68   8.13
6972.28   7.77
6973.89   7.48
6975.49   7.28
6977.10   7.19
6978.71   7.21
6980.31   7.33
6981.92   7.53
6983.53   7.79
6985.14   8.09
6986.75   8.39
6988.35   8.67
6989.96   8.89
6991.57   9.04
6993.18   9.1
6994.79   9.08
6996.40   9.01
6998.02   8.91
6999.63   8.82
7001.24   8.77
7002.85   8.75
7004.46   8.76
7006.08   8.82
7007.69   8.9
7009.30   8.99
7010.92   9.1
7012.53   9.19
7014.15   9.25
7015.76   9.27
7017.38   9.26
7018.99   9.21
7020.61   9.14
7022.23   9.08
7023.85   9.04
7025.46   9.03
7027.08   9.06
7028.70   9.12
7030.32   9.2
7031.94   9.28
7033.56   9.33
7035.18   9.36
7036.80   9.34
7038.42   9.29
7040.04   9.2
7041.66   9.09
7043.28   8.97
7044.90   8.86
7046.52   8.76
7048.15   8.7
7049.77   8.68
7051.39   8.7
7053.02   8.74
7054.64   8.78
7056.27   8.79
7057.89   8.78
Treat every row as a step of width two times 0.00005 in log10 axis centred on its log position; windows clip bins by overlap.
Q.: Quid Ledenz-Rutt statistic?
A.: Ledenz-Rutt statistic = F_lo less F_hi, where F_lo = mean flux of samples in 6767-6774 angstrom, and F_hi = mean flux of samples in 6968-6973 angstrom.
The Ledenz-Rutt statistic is 1.1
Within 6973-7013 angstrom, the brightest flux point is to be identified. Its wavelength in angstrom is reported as 7012.53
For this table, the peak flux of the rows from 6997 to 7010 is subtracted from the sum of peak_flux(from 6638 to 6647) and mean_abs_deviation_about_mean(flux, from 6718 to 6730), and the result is 0.08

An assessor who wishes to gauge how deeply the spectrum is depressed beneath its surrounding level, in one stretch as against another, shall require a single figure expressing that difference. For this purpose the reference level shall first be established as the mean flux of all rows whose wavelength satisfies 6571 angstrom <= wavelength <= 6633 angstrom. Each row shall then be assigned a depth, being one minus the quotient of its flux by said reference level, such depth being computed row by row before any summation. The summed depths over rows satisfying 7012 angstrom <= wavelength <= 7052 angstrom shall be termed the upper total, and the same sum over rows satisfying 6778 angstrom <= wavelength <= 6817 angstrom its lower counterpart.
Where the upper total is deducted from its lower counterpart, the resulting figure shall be -0.28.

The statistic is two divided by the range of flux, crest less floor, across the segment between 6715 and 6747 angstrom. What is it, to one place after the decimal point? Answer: 1.8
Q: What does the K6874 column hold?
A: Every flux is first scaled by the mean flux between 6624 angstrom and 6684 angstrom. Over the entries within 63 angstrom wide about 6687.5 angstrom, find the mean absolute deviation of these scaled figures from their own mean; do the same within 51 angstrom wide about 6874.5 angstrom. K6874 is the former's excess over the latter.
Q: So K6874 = 0.004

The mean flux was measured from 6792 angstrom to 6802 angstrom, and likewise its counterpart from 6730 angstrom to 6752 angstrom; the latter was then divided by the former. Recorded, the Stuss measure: 0.99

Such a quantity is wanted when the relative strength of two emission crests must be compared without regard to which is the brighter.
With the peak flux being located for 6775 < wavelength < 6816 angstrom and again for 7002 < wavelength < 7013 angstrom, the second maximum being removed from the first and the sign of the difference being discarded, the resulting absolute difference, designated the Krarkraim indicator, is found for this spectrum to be 0.2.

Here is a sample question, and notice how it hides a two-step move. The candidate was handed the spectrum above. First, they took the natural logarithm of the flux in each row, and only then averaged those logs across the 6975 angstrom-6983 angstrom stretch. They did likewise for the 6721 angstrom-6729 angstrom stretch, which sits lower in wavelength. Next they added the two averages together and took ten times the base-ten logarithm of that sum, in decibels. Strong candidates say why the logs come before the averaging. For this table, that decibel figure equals 6.22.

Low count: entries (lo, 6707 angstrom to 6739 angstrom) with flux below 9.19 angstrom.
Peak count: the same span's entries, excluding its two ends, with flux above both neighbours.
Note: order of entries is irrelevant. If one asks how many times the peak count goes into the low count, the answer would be 21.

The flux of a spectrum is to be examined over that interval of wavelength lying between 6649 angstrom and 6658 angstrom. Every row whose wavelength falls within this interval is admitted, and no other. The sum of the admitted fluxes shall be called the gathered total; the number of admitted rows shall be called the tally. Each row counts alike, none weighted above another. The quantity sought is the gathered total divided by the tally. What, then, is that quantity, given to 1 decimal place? 8.7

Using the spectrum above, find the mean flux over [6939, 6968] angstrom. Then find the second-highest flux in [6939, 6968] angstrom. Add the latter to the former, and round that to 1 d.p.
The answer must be 19.3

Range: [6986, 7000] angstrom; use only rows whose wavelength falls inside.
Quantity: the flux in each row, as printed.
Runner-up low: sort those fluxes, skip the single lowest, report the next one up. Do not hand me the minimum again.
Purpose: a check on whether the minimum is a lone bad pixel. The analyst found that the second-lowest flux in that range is 8.67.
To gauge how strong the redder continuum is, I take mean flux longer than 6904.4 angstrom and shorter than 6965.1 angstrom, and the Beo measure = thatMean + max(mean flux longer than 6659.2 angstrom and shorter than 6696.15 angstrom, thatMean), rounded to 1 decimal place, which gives 19.0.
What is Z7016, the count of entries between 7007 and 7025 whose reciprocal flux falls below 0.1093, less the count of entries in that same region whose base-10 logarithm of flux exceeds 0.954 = -4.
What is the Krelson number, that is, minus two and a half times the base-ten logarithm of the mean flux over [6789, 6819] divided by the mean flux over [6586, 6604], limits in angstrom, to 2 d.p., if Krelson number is -0.13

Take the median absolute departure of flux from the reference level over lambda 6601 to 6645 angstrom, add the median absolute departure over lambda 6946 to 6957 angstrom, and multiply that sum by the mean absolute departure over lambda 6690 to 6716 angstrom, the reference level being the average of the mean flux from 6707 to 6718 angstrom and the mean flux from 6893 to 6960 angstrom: 0.18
